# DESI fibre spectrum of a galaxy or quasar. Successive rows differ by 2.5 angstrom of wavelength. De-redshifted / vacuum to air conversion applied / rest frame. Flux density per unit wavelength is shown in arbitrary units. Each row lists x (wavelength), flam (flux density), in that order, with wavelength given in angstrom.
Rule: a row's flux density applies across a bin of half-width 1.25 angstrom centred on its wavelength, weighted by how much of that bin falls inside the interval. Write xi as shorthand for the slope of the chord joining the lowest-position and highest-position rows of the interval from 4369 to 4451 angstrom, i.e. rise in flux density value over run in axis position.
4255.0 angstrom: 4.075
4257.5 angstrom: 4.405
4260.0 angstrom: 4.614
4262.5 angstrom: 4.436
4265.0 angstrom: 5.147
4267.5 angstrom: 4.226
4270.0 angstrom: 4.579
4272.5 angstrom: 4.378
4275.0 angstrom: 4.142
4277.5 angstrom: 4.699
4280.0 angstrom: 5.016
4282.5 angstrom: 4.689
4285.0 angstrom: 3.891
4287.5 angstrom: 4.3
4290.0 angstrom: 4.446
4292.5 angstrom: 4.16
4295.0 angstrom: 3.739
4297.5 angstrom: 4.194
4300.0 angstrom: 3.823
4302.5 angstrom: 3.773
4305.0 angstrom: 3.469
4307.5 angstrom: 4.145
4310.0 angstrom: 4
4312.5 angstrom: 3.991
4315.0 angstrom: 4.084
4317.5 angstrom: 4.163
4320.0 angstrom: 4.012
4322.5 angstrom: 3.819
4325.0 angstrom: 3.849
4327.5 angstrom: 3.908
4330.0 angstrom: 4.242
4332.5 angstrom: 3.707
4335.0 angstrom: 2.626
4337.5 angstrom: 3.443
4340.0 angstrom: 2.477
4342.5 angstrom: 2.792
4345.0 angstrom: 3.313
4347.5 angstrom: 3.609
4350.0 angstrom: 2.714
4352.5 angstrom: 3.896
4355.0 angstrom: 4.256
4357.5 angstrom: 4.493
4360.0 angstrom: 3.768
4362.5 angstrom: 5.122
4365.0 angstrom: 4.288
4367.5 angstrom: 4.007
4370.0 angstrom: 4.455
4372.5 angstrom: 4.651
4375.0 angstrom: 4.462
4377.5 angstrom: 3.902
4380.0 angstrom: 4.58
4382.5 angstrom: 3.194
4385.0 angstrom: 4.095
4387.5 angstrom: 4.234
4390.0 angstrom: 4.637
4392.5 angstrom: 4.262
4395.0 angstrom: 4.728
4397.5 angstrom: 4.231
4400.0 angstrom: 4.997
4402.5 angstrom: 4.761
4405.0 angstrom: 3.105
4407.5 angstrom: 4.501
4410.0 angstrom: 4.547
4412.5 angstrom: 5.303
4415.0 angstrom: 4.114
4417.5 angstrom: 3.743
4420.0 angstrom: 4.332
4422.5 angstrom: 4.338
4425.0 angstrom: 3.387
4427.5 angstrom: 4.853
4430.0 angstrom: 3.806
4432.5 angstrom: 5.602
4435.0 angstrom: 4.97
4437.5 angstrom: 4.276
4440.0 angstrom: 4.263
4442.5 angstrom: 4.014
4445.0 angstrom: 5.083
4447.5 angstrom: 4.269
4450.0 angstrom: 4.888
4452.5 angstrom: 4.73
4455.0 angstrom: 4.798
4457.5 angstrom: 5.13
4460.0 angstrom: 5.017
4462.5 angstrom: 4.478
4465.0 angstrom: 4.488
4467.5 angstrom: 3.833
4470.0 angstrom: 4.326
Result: 0.005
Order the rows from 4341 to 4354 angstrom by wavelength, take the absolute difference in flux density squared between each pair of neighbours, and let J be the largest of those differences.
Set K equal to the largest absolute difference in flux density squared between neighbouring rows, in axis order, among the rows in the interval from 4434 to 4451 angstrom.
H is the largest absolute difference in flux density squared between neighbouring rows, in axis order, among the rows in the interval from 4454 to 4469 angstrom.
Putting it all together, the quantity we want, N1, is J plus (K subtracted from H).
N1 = 4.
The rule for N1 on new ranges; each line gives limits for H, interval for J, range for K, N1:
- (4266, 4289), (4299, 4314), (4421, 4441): -5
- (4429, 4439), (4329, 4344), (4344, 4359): 16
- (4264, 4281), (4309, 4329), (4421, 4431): -2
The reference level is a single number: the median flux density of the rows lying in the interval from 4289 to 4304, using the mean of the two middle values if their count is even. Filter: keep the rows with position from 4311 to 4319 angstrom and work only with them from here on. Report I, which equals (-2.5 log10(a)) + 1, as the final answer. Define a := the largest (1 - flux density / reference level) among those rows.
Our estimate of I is 10.8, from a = 0.000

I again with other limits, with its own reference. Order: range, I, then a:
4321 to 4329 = 4.4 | 0.043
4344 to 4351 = 2.2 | 0.320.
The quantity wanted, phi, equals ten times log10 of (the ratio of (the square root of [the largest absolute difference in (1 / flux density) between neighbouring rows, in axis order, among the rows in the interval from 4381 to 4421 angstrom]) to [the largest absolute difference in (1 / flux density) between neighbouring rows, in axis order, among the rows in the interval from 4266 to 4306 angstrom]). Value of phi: 8.8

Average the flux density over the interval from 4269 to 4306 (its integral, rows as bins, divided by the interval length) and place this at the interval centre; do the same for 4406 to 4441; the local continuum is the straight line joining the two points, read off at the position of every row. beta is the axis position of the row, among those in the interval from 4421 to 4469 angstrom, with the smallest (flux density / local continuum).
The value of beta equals 4425.0 angstrom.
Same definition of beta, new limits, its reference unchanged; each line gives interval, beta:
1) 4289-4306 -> 4305.0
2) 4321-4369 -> 4340.0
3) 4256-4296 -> 4295.0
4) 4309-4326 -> 4322.5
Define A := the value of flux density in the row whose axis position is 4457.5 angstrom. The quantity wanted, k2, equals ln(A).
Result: 1.64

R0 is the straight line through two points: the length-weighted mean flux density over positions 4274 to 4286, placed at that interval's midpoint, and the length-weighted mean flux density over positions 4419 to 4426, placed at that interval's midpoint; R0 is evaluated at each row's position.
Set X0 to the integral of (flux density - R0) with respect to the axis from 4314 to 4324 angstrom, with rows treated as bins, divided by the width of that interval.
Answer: -0.4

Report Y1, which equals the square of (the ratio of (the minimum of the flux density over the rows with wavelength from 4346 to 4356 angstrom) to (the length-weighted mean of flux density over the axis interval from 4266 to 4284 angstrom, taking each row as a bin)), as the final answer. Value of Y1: 0.4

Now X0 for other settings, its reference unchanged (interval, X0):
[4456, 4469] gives 0.7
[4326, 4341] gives -0.9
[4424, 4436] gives 0.5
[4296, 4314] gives -0.5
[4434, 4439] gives 0.6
